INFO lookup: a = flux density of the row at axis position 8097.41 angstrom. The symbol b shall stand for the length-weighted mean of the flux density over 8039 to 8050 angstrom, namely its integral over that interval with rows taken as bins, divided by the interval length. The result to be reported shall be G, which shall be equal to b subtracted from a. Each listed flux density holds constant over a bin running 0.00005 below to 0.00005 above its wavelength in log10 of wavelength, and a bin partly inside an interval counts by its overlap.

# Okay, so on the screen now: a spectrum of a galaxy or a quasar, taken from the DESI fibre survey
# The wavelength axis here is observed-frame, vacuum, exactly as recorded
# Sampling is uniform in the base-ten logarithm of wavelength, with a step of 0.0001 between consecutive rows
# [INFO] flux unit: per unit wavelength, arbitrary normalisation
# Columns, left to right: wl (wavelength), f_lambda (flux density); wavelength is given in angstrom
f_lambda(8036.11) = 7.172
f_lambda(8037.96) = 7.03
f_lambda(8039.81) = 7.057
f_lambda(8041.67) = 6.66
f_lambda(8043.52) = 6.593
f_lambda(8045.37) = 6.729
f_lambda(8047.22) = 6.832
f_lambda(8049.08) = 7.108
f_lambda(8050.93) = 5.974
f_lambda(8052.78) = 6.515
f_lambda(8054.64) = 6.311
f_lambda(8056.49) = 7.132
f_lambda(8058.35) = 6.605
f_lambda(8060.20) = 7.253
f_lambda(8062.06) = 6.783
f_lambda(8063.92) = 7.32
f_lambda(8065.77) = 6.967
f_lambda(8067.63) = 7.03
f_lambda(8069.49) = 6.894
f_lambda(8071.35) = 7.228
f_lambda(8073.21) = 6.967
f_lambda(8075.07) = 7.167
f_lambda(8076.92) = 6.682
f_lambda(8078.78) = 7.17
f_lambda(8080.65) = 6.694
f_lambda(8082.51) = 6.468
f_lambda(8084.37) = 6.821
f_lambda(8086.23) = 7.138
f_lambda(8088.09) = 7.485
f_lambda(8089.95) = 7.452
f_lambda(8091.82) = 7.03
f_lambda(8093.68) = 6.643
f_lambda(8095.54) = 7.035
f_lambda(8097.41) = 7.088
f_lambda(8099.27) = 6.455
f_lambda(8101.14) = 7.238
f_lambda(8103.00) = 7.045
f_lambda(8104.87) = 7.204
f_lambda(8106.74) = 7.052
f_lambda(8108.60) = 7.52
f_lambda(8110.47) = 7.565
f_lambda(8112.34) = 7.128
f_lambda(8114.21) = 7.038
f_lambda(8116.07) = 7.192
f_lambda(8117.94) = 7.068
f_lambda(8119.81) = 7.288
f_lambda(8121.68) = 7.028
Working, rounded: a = 7.088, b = 6.82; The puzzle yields 0.3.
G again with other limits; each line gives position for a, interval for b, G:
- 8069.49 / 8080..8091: -0.1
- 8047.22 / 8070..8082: -0.1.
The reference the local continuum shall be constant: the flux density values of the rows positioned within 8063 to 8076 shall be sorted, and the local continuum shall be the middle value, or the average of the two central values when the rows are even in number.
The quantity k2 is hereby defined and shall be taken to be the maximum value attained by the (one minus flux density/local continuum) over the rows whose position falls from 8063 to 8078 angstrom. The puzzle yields 0.05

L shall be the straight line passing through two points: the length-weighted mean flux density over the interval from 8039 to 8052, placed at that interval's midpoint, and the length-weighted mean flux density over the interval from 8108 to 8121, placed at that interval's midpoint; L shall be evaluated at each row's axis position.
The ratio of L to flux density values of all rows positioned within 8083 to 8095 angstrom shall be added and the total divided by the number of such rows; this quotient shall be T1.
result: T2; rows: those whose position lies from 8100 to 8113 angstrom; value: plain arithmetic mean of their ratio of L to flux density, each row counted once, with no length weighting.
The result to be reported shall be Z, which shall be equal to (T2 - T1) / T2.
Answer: -0.003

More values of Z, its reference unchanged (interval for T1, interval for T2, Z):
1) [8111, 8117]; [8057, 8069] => -0.039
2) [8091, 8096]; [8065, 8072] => -0.048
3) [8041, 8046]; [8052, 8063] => 0.003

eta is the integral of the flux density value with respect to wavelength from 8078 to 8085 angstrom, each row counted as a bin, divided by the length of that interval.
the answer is 6.8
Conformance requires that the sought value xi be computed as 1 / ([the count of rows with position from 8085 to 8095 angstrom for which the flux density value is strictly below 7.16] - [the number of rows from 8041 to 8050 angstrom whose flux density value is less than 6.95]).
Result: -1.0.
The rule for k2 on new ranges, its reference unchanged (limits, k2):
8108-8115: 0.00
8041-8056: 0.15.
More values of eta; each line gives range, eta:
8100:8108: 7.1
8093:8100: 6.8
